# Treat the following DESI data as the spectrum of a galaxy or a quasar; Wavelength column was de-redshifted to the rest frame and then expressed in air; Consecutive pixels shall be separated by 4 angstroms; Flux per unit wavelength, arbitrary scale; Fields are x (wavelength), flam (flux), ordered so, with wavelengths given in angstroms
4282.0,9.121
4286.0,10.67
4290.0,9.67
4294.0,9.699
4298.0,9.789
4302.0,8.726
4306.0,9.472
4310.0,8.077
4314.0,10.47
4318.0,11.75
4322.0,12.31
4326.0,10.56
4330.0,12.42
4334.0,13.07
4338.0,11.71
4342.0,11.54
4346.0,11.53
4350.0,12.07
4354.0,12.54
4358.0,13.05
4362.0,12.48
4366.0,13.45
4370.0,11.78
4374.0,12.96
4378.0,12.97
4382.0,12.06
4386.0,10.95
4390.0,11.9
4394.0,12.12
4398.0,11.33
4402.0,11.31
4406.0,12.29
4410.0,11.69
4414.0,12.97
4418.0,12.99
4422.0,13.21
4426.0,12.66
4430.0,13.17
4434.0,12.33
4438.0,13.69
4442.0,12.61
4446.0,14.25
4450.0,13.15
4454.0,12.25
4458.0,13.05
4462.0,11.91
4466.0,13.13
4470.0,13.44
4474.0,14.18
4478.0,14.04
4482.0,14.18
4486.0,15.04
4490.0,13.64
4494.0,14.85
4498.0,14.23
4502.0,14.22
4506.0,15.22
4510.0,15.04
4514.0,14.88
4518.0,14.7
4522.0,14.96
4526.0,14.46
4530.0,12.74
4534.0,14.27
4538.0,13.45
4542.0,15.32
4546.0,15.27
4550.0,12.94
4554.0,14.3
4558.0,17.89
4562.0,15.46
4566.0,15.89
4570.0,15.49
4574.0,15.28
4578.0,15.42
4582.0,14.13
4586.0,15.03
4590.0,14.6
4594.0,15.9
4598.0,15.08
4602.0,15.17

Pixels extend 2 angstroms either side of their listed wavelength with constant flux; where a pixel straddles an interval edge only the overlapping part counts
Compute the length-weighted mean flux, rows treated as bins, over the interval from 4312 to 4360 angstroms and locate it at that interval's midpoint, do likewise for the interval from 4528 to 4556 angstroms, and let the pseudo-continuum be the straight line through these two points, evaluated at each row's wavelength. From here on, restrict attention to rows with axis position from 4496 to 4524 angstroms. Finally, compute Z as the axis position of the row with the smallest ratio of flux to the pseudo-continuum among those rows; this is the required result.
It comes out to 4502.0 angstroms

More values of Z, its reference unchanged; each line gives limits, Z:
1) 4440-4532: 4462.0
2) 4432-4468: 4462.0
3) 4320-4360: 4326.0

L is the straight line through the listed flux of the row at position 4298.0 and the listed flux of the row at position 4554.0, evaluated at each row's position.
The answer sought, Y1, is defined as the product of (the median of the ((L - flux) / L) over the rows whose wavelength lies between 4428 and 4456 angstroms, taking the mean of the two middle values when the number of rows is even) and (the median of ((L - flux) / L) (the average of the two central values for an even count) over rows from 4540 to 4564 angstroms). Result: 0.004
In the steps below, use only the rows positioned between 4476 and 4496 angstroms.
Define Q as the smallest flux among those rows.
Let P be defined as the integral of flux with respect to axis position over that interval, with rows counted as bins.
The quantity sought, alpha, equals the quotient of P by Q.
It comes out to 21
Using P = 287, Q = 13.64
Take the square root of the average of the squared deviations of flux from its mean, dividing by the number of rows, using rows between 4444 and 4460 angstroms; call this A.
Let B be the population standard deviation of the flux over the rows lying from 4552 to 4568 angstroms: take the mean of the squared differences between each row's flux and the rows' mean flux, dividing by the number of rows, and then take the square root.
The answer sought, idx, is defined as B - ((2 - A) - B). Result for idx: 1.3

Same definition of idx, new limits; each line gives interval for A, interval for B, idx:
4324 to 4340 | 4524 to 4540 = 0.3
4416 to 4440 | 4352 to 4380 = -0.6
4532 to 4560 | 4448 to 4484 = 1.0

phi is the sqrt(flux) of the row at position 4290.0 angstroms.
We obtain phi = 3.11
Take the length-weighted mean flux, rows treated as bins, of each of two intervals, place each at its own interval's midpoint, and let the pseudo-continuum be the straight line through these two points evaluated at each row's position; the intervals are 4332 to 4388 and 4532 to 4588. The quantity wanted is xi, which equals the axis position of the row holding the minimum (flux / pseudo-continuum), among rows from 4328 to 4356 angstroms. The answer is 4346.0 angstroms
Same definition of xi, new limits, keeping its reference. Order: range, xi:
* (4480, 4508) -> 4490.0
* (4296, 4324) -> 4310.0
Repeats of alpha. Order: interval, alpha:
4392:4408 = 17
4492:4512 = 21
